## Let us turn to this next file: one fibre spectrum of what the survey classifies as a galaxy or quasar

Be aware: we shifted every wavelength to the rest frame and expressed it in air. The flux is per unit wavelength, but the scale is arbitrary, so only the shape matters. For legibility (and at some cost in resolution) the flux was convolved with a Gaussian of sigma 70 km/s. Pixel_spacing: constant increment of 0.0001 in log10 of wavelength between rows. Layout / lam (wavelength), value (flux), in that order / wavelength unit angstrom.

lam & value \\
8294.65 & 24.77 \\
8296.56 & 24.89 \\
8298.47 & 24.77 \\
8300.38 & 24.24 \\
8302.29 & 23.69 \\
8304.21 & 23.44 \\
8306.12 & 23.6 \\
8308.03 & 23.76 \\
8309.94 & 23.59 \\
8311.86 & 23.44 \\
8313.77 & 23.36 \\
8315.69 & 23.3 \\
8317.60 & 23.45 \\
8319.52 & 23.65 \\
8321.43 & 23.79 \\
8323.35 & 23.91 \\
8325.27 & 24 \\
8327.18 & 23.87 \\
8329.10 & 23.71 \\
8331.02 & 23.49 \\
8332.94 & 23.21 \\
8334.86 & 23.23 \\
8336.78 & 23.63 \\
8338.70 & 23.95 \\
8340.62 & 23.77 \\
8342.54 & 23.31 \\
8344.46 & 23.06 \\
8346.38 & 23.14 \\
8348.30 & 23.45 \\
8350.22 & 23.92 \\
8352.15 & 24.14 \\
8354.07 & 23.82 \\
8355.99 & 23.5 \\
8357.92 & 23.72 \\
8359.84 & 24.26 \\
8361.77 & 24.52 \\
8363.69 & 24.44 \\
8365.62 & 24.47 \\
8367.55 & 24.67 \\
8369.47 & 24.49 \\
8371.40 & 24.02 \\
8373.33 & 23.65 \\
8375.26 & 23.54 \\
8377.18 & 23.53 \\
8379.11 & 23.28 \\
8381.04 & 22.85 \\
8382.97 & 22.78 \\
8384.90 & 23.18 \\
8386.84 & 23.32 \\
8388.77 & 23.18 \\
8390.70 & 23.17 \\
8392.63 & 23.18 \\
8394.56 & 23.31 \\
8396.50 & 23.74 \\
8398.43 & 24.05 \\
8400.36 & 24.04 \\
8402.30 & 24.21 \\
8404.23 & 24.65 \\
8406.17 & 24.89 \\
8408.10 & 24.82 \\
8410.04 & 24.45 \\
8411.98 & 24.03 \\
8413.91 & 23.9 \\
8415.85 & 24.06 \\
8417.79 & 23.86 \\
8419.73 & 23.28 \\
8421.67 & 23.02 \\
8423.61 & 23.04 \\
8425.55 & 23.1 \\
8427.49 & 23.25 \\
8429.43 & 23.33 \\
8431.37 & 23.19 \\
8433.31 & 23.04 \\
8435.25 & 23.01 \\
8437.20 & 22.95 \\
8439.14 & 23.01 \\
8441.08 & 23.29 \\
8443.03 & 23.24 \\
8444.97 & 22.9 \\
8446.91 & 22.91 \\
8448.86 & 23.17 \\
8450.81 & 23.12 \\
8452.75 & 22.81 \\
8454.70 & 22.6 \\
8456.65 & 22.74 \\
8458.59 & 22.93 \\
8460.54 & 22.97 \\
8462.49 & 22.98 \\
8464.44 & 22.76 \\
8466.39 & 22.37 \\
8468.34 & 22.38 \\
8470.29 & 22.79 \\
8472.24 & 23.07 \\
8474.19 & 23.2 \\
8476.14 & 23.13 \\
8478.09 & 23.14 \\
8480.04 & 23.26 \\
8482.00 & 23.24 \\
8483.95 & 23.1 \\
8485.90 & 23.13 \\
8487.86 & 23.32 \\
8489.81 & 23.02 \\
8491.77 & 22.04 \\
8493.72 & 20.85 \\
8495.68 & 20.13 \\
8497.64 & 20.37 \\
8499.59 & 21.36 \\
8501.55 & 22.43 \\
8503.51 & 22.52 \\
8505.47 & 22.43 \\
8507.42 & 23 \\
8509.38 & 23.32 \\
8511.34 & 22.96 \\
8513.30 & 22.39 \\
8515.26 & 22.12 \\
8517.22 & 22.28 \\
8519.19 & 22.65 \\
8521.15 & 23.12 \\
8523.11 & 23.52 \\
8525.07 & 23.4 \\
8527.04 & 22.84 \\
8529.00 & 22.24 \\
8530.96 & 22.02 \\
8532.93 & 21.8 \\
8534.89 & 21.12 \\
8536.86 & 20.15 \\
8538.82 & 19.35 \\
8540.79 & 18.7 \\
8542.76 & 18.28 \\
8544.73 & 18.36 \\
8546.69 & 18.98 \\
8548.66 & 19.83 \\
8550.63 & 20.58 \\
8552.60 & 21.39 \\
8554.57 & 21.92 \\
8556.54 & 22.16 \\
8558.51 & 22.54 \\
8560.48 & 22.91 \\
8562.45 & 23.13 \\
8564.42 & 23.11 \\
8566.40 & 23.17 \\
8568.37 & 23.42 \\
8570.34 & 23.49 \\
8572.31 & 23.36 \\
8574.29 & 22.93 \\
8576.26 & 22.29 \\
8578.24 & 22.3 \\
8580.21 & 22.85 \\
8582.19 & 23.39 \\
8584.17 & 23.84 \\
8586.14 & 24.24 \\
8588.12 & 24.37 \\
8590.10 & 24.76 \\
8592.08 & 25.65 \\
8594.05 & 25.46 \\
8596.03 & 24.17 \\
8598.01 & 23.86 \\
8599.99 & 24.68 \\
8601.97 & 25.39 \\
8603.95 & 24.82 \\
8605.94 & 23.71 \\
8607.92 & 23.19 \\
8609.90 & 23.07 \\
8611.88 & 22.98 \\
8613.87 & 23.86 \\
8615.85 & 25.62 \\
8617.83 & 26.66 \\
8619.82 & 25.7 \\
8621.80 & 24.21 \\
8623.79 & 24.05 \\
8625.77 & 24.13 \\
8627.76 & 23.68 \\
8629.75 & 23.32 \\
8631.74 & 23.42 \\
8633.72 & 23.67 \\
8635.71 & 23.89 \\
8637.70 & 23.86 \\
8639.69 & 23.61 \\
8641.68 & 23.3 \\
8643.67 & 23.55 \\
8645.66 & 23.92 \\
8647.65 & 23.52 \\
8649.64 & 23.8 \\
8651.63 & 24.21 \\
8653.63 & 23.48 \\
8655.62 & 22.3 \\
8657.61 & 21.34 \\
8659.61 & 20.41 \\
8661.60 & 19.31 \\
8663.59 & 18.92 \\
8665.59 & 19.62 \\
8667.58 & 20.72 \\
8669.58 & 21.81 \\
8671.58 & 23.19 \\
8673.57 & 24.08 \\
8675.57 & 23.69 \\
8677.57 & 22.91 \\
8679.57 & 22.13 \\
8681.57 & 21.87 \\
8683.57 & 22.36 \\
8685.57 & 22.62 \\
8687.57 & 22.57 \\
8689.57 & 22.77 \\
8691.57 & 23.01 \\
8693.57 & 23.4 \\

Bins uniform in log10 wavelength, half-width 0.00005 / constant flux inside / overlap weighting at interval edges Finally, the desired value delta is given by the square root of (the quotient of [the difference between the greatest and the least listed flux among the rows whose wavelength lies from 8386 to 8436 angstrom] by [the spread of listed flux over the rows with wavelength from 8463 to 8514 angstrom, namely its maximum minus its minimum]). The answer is 0.8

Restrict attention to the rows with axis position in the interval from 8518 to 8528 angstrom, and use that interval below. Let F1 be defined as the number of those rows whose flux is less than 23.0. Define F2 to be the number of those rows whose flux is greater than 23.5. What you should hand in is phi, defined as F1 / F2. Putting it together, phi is 2.0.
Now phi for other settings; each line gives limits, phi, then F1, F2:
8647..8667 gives 2.0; 6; 3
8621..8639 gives 0.0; 0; 7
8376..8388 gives 2.0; 2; 1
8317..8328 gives 0.0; 0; 5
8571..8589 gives 1.3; 4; 3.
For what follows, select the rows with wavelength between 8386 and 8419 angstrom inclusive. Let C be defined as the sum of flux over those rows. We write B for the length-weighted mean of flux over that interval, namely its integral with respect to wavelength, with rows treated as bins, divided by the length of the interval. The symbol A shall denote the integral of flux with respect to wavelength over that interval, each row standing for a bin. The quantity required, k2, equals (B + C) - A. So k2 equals -359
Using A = 790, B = 23.9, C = 407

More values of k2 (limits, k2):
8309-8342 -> -354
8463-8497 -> -362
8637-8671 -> -355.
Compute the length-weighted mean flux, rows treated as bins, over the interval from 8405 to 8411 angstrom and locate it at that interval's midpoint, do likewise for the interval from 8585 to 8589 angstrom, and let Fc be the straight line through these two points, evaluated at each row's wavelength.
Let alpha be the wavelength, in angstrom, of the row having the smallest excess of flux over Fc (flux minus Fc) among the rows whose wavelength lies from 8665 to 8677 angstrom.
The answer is 8665.59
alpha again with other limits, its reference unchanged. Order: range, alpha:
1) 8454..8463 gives 8454.70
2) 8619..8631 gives 8629.75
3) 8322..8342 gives 8332.94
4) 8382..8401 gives 8382.97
